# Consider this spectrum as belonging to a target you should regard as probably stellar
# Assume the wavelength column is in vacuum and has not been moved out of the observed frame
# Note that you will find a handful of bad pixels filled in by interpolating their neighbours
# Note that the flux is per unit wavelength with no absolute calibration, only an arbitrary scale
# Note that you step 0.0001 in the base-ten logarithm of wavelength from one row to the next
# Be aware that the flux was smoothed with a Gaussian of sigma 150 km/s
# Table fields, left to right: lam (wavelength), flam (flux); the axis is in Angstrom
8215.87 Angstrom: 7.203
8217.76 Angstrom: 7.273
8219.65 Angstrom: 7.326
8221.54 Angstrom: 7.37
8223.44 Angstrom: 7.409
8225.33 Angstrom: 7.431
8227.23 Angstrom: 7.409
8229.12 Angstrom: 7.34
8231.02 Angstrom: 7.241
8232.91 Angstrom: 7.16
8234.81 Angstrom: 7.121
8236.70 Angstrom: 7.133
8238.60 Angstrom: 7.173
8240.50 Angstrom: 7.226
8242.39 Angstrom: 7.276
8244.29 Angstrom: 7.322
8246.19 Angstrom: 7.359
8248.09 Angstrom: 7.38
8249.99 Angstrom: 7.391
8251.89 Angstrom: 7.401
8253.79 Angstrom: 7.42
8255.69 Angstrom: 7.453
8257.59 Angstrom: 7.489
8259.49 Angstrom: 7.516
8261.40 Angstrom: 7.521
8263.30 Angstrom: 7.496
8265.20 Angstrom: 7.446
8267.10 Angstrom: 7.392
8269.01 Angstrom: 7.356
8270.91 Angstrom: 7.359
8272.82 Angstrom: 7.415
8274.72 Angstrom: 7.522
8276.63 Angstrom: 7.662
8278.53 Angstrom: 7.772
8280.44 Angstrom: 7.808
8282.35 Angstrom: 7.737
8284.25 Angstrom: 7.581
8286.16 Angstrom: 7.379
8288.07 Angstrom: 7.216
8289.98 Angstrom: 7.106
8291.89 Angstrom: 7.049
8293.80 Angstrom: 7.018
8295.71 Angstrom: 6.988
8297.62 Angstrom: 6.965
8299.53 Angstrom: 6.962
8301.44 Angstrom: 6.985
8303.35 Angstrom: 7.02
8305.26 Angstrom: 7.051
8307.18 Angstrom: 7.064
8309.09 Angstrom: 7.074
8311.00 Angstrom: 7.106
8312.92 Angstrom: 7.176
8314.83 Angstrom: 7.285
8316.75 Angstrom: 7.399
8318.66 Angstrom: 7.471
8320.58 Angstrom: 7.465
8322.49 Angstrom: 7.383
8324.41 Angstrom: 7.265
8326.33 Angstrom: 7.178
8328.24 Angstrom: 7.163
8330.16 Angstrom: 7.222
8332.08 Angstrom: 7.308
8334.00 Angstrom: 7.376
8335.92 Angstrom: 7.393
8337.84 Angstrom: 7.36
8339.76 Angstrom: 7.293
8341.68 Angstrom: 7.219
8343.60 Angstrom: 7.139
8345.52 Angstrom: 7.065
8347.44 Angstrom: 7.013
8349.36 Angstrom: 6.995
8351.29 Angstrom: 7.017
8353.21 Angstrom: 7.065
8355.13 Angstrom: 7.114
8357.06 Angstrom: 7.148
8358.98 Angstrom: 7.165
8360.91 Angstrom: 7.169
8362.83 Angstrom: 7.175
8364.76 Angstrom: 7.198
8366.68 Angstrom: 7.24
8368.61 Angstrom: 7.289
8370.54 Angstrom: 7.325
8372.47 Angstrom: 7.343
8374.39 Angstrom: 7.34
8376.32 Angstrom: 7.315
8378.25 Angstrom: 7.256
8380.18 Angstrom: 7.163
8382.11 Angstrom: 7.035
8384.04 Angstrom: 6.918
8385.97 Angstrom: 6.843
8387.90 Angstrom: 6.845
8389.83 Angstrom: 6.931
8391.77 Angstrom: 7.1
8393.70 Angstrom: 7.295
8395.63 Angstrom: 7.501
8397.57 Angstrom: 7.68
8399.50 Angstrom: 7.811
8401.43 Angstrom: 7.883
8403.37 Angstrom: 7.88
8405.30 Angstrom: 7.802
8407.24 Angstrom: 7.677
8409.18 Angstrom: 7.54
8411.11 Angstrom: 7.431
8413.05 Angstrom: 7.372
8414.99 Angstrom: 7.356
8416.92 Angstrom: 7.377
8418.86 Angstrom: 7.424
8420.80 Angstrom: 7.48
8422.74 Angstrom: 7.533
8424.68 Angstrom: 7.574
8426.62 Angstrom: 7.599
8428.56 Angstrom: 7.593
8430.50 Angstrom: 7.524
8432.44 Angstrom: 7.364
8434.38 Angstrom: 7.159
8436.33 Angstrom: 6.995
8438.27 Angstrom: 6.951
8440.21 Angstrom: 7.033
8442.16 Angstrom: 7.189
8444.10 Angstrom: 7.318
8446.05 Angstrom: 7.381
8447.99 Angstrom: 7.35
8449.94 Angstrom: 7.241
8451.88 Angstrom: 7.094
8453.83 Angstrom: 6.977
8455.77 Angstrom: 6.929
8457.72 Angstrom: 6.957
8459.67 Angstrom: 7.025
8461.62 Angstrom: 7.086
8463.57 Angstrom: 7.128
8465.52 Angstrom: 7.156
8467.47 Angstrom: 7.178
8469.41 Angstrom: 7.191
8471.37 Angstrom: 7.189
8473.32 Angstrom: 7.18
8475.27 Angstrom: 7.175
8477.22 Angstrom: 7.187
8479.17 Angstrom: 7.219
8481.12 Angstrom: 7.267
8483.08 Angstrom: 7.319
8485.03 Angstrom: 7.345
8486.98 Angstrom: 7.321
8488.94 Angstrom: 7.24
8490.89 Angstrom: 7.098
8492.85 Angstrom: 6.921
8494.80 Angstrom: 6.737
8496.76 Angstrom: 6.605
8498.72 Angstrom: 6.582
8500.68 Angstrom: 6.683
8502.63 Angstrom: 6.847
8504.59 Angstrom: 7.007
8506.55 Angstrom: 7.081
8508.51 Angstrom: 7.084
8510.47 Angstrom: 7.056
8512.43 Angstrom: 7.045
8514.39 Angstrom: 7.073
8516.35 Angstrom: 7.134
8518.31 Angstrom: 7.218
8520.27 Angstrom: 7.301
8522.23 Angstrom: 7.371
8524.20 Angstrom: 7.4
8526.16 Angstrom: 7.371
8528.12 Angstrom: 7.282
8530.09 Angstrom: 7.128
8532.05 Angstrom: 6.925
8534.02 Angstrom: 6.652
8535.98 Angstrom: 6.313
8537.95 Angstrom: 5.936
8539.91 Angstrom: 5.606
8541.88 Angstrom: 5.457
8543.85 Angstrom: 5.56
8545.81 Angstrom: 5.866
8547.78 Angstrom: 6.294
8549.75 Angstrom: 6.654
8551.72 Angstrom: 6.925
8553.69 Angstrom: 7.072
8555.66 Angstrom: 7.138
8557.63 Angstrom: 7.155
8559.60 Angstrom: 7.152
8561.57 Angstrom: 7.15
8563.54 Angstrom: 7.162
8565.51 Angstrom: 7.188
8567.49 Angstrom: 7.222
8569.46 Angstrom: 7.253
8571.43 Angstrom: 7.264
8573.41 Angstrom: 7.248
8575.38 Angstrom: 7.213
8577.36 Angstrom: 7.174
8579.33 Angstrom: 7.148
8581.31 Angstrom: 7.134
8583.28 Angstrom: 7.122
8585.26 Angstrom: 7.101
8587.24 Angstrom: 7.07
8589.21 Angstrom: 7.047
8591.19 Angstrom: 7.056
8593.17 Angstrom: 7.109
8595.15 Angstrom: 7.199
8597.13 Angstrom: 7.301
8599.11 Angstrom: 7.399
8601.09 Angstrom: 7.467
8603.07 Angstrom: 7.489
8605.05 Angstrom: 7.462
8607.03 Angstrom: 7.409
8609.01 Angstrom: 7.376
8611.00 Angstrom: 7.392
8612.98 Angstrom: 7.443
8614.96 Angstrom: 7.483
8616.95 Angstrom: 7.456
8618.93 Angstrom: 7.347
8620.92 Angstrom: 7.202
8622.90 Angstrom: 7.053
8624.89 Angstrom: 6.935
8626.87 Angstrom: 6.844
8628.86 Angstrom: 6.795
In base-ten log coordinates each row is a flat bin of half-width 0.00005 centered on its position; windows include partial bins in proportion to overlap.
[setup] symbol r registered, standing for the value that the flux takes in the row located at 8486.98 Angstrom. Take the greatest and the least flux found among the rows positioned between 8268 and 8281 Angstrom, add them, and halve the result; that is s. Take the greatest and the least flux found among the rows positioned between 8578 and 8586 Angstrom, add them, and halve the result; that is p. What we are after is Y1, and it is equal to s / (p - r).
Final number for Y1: -39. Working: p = 7.12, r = 7.321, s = 7.58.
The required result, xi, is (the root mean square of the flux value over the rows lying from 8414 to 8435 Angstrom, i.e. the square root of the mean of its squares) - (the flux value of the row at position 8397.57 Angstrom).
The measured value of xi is -0.23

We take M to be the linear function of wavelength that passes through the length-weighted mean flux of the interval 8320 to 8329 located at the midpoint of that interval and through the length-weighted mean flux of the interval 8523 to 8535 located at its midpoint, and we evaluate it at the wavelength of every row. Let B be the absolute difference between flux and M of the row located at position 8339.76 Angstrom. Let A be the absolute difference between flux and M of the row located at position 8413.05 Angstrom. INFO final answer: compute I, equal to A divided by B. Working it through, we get 11.4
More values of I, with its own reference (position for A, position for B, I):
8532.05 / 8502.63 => 0.7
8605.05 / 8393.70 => 6.7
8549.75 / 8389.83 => 1.5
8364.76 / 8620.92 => 0.4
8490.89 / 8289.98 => 0.3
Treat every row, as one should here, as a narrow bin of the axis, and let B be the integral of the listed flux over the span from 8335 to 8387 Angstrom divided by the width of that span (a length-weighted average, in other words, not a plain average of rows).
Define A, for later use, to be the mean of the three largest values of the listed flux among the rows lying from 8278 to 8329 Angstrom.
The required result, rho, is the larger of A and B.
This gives 7.77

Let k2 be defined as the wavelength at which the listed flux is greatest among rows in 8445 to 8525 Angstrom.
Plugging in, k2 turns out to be 8524.20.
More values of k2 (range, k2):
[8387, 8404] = 8401.43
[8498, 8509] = 8508.51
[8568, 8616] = 8603.07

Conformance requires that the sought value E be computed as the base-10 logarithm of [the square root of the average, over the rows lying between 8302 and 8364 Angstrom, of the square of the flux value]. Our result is 0.857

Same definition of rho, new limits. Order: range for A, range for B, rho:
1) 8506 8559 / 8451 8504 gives 7.38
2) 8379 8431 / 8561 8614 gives 7.86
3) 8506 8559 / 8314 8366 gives 7.38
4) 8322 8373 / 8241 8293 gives 7.43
